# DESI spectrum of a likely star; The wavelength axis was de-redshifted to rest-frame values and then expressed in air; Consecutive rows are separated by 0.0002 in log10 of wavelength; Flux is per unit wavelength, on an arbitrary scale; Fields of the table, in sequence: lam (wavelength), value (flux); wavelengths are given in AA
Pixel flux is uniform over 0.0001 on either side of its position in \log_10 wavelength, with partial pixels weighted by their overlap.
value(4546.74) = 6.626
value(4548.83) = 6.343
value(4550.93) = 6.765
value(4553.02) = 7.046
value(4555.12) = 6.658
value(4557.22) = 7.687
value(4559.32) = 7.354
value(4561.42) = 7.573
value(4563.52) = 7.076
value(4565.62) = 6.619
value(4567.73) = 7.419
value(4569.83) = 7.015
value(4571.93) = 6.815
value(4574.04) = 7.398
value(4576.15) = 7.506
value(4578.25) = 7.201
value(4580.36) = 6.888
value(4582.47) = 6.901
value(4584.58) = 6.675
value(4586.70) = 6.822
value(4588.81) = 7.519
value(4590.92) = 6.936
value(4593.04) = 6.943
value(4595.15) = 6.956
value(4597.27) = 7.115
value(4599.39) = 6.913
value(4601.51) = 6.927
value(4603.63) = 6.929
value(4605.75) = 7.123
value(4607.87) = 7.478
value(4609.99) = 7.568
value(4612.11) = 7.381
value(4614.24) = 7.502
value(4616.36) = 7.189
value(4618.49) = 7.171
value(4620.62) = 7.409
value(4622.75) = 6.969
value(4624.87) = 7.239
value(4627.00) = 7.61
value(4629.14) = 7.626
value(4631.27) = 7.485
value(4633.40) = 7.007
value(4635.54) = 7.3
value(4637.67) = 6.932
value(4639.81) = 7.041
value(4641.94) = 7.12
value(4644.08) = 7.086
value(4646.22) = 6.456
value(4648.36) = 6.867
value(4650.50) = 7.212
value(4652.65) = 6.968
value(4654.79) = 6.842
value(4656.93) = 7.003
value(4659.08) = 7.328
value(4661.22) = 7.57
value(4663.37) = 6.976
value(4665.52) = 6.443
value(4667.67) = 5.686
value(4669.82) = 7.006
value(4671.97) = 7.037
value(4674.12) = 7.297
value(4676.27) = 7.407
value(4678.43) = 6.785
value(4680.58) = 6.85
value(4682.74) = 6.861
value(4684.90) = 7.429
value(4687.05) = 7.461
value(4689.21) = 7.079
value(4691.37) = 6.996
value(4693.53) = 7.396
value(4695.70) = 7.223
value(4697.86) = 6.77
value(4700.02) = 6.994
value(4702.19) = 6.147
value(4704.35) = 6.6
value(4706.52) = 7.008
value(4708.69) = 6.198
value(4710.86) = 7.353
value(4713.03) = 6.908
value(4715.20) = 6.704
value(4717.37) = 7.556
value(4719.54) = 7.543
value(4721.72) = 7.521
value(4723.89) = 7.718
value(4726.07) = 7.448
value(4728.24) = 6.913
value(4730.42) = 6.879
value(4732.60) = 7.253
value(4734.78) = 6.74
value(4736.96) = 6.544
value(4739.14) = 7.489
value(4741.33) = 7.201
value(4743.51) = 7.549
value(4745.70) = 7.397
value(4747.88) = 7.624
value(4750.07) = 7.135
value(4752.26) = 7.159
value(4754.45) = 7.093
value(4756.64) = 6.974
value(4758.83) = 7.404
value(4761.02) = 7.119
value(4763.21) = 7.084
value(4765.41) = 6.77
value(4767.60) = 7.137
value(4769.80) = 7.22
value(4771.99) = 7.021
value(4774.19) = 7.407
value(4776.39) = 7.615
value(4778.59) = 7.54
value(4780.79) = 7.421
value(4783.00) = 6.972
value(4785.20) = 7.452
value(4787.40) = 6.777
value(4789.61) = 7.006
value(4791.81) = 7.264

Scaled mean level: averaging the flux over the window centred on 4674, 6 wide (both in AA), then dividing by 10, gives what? 0.725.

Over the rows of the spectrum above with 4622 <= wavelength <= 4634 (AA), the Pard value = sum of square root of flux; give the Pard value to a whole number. 16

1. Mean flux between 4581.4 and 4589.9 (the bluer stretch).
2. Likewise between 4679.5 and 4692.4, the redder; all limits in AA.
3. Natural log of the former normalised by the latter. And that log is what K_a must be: -0.02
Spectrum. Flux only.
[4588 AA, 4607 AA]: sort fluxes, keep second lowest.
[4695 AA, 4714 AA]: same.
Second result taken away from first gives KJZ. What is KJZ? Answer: 0.7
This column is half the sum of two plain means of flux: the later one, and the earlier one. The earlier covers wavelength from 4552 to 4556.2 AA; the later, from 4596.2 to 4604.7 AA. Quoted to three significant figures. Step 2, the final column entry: 6.91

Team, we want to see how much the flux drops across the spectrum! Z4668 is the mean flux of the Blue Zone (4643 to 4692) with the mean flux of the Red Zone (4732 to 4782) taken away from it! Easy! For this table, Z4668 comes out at -0.23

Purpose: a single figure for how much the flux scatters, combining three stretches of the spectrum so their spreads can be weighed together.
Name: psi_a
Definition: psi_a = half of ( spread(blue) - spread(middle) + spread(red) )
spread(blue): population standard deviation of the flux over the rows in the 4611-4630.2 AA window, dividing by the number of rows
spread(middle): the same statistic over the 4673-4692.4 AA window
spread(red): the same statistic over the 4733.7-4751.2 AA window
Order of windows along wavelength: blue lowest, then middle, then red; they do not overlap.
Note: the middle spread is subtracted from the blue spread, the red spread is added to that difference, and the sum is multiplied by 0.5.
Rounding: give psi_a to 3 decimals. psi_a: 0.158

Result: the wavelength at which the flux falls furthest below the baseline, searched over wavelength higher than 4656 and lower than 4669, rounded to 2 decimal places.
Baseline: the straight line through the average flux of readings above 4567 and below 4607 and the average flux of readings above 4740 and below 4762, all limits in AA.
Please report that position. 4667.67 AA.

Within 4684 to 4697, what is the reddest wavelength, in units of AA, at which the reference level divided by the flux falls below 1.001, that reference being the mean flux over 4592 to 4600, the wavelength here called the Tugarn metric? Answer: 4695.70 AA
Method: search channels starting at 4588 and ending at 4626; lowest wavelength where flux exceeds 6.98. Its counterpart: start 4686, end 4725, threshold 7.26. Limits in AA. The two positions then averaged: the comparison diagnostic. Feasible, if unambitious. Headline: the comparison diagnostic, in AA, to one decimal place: 4637.9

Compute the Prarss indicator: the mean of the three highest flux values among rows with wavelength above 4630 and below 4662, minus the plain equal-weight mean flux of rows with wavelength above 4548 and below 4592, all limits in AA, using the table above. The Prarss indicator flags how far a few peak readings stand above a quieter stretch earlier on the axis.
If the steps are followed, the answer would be 0.40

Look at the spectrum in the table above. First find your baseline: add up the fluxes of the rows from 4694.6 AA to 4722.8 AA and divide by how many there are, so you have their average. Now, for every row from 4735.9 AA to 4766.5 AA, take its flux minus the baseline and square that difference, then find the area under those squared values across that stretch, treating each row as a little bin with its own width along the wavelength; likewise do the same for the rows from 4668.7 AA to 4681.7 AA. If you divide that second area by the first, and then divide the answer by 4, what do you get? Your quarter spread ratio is 0.05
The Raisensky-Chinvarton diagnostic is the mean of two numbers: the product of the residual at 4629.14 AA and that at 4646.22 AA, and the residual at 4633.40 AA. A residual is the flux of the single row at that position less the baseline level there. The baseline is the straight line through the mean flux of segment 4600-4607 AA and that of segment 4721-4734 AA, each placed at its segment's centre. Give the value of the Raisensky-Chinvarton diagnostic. -0.2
